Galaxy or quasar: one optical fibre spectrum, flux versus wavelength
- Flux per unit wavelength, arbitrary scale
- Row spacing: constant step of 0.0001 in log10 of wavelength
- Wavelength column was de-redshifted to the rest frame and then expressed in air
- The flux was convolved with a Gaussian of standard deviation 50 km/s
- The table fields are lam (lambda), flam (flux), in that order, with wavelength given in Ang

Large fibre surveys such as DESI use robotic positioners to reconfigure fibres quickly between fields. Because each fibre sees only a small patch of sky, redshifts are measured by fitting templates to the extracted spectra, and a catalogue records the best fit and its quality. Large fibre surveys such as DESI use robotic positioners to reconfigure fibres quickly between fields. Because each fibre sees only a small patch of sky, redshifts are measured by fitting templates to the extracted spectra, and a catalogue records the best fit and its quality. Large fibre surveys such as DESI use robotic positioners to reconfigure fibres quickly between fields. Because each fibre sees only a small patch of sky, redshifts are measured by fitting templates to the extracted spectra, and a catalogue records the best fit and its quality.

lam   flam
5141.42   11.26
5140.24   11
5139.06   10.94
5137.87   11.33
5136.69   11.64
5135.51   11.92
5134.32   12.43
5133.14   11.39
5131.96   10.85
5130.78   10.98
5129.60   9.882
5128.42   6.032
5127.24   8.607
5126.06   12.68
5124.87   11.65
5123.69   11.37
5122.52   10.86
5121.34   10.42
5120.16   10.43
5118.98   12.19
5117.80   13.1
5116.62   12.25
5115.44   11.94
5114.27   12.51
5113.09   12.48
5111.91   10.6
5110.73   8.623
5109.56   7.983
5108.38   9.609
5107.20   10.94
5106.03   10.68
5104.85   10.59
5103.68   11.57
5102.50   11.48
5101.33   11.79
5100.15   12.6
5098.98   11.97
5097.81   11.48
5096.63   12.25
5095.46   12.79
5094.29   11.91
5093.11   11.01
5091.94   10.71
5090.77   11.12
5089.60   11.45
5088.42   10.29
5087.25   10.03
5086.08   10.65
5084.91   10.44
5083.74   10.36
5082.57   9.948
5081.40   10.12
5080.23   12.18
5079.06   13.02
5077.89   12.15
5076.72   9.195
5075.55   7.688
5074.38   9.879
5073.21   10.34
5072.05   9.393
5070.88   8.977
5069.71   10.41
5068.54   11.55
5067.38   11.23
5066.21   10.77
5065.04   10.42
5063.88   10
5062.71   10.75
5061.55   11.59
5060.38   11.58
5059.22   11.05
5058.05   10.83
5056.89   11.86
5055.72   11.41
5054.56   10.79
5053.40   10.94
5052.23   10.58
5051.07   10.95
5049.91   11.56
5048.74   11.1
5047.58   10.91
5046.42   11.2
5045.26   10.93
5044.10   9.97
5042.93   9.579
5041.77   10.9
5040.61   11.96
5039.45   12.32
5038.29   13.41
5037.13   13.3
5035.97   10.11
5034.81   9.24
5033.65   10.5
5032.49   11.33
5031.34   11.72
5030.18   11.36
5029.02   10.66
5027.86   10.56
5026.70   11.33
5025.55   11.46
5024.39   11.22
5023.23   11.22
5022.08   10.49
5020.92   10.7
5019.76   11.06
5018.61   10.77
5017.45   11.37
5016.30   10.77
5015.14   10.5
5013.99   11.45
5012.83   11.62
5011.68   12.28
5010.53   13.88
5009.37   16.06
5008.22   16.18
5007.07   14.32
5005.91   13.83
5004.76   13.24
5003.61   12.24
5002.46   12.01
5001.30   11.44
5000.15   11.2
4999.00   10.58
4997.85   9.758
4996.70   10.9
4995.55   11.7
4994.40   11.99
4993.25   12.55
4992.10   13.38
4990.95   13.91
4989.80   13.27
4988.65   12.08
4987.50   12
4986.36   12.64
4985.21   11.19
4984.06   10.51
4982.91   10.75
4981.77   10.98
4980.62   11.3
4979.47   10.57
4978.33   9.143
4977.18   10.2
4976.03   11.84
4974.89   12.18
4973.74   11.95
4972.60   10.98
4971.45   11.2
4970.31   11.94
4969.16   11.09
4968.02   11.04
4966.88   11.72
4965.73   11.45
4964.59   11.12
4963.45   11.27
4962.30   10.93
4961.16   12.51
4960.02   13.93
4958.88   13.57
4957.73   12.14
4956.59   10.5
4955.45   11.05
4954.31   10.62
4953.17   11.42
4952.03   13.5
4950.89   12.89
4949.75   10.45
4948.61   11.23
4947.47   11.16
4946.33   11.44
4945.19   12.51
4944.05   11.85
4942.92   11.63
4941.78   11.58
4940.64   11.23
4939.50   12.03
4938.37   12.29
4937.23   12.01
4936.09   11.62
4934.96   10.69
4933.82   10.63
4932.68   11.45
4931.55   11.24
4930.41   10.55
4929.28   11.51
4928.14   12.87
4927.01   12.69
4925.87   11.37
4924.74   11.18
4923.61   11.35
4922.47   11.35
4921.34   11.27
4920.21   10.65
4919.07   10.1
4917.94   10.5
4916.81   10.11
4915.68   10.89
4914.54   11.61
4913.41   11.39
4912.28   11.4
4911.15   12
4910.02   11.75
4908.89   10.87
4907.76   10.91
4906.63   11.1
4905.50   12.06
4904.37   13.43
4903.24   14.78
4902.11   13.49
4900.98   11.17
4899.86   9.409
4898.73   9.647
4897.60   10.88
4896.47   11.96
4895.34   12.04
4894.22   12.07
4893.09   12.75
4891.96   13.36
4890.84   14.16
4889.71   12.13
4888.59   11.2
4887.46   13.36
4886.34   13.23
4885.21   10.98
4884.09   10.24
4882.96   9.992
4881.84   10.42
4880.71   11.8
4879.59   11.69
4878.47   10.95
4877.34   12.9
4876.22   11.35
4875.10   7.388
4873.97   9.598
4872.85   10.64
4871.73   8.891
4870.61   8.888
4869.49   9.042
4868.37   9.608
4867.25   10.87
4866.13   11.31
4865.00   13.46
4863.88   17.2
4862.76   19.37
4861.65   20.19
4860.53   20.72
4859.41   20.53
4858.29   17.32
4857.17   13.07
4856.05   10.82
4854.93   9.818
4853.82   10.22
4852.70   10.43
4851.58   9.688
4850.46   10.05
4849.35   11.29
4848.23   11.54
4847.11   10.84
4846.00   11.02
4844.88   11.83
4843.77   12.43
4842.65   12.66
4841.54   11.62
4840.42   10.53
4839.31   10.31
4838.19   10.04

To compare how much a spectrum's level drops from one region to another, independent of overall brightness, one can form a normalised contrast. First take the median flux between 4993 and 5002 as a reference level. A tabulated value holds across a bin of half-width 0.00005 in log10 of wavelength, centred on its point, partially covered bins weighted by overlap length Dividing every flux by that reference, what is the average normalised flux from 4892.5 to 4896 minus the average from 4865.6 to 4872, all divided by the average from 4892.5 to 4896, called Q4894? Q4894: 0.20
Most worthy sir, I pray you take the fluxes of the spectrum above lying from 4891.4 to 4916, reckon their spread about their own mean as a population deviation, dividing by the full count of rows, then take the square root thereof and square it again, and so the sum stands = 1.2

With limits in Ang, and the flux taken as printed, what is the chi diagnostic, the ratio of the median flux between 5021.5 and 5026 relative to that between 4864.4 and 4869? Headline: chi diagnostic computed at 1.01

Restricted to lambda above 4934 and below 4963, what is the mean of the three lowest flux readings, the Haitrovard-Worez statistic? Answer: 10.5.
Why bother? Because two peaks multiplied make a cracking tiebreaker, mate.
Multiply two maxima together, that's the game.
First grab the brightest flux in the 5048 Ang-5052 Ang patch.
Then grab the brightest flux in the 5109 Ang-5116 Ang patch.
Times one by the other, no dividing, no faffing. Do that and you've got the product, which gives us 145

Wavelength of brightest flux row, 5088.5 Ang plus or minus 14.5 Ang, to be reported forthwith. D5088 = 5079.06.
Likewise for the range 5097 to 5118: 5117.80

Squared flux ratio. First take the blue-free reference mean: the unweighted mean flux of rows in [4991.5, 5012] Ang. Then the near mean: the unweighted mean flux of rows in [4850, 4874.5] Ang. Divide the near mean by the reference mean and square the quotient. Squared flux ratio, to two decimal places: 1.03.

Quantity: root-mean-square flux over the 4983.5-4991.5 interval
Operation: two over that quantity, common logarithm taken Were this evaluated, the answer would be -0.788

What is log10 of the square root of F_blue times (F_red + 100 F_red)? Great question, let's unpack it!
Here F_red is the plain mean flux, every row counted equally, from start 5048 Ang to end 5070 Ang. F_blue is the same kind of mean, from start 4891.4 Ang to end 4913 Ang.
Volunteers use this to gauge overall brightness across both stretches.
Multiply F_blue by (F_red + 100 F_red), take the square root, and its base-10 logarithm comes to 2.06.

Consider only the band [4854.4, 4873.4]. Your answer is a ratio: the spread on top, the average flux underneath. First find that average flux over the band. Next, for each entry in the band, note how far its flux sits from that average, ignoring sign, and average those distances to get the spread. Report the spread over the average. 0.29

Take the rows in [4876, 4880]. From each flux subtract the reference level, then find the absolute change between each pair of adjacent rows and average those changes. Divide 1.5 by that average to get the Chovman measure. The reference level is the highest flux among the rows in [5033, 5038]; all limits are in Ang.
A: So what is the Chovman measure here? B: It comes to 1.1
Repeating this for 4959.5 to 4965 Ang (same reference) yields 1.7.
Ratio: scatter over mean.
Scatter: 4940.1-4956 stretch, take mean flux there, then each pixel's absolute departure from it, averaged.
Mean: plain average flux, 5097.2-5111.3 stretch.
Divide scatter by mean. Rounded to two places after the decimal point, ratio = 0.06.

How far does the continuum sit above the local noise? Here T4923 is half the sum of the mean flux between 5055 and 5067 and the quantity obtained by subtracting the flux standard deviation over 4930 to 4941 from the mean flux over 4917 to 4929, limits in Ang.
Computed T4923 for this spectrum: 10.9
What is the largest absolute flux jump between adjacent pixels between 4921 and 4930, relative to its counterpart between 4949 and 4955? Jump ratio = 0.6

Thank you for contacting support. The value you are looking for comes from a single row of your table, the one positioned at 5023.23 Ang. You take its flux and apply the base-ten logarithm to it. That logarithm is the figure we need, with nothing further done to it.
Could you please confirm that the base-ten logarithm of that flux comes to 1.05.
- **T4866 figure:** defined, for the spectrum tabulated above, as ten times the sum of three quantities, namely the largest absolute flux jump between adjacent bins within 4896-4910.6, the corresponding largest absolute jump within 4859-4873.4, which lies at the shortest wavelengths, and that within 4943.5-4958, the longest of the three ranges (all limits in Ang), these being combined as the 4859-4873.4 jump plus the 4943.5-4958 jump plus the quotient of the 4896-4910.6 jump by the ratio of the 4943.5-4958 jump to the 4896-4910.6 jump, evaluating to 84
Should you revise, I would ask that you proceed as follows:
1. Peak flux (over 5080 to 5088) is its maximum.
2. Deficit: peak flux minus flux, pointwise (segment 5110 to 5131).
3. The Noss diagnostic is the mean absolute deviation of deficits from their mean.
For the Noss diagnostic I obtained 1.3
